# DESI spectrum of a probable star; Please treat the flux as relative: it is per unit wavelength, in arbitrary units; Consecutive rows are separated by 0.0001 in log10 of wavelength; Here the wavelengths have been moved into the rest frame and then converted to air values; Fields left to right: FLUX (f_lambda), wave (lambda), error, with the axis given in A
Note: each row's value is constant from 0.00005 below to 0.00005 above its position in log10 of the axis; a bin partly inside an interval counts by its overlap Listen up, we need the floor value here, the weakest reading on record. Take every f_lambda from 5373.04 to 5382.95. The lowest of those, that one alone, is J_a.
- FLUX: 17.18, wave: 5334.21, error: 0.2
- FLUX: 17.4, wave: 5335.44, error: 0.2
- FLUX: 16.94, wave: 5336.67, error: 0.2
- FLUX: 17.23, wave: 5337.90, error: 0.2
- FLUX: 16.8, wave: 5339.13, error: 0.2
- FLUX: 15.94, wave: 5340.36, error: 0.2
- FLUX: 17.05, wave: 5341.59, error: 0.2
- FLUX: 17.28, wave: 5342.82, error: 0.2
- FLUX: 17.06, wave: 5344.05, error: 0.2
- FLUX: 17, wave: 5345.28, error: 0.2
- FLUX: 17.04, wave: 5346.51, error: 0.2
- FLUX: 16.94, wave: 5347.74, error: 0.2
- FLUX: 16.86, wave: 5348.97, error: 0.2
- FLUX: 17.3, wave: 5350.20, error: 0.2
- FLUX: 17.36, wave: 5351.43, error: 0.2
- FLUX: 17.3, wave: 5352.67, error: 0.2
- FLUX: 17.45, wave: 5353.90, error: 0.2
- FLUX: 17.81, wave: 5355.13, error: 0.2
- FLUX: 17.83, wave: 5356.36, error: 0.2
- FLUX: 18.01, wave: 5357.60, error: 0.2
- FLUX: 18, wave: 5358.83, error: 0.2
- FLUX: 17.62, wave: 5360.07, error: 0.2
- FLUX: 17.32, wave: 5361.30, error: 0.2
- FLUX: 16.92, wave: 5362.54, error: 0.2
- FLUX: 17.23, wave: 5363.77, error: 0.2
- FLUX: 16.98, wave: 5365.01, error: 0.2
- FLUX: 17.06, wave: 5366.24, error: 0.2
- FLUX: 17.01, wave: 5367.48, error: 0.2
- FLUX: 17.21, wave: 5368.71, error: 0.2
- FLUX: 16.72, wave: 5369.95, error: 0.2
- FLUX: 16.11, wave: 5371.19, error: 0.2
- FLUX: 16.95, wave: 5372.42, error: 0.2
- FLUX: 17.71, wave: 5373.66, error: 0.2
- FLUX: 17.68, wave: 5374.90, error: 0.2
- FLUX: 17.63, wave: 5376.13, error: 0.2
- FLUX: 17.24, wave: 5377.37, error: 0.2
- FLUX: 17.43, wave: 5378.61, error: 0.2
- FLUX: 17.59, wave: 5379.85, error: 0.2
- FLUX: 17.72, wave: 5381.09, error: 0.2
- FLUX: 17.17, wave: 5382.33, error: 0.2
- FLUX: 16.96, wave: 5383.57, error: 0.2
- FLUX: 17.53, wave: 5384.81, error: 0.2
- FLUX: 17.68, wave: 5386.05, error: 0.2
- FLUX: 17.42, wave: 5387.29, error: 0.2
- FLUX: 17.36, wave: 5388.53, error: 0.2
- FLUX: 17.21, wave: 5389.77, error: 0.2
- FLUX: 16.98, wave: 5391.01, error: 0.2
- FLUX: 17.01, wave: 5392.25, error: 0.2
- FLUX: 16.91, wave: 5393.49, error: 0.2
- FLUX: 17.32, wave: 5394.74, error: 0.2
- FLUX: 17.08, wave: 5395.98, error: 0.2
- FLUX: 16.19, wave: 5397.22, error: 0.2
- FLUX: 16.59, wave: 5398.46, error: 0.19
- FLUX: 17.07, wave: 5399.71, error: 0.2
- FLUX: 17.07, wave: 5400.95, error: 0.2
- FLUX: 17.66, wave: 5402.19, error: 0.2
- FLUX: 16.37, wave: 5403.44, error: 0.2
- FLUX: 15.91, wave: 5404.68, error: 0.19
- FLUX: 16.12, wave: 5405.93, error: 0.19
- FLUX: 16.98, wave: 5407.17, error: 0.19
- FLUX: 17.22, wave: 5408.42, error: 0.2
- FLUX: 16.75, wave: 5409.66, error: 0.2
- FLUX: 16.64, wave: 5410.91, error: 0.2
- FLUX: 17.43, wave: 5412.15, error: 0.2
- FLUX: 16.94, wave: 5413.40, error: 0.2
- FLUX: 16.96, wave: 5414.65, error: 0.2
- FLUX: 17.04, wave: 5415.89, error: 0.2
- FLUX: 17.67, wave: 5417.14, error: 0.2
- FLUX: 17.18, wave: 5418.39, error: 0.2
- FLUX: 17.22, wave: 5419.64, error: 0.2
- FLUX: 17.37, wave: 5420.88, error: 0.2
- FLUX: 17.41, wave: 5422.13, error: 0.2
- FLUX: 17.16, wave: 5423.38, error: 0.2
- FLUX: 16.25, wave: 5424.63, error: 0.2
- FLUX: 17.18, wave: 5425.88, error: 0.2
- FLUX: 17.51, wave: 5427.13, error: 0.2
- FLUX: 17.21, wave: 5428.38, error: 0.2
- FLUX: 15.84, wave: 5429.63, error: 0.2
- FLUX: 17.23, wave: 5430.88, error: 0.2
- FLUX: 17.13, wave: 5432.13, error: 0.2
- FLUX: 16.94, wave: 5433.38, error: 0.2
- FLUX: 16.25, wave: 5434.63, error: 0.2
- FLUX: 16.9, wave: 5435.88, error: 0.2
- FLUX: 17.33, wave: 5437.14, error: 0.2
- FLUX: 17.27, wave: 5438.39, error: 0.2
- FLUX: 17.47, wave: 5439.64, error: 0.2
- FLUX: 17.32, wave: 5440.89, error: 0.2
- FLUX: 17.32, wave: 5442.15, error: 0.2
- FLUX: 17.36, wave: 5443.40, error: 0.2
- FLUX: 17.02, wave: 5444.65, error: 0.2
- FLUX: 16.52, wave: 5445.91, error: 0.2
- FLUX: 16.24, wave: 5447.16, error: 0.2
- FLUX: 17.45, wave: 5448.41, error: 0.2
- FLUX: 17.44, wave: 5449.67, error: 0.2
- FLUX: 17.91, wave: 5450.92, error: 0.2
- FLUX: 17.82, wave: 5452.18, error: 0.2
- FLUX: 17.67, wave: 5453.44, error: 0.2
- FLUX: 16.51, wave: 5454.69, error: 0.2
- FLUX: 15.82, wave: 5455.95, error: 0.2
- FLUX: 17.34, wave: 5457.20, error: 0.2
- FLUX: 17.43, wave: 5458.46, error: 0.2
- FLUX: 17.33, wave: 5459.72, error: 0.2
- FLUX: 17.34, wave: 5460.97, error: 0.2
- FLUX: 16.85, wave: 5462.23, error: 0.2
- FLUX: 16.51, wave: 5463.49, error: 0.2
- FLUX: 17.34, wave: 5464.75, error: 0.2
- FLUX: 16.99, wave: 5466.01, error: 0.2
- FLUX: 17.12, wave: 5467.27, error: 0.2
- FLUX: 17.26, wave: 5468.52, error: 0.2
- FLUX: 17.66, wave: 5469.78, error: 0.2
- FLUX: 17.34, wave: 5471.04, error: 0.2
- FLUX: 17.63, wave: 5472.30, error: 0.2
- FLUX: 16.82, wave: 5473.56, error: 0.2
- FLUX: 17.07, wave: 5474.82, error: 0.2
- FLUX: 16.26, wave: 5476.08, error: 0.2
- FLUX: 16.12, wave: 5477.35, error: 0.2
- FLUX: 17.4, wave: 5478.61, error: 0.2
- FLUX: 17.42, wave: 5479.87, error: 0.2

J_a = 17.17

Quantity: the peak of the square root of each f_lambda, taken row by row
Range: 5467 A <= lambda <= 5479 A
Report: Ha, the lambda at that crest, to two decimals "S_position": 5469.78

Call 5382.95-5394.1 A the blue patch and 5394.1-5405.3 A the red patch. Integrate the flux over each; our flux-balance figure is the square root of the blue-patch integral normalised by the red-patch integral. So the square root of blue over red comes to 1.011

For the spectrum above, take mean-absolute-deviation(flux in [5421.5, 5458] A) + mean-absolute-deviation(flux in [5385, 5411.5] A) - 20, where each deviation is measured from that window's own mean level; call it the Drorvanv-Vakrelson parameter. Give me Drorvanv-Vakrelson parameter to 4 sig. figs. -19.19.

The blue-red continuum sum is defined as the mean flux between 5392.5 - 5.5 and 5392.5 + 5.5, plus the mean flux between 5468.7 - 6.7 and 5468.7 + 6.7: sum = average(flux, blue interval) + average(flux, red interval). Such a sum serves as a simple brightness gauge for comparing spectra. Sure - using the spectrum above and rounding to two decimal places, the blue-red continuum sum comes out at 34.20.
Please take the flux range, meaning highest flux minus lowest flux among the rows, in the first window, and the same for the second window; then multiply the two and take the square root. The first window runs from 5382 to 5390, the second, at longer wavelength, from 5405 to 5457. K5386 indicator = 1.23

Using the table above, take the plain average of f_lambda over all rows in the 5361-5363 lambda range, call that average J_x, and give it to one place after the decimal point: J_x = 17.1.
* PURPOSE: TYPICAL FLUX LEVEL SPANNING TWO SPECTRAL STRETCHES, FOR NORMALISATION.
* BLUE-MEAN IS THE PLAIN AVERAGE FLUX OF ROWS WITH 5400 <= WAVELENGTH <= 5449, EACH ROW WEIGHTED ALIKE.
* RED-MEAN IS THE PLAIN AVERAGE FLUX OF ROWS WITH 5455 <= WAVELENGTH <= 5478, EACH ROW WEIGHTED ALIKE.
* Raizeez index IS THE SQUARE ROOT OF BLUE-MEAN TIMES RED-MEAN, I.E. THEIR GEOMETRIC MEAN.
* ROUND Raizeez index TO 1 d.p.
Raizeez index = 17.0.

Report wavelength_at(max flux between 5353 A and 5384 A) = 5357.60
